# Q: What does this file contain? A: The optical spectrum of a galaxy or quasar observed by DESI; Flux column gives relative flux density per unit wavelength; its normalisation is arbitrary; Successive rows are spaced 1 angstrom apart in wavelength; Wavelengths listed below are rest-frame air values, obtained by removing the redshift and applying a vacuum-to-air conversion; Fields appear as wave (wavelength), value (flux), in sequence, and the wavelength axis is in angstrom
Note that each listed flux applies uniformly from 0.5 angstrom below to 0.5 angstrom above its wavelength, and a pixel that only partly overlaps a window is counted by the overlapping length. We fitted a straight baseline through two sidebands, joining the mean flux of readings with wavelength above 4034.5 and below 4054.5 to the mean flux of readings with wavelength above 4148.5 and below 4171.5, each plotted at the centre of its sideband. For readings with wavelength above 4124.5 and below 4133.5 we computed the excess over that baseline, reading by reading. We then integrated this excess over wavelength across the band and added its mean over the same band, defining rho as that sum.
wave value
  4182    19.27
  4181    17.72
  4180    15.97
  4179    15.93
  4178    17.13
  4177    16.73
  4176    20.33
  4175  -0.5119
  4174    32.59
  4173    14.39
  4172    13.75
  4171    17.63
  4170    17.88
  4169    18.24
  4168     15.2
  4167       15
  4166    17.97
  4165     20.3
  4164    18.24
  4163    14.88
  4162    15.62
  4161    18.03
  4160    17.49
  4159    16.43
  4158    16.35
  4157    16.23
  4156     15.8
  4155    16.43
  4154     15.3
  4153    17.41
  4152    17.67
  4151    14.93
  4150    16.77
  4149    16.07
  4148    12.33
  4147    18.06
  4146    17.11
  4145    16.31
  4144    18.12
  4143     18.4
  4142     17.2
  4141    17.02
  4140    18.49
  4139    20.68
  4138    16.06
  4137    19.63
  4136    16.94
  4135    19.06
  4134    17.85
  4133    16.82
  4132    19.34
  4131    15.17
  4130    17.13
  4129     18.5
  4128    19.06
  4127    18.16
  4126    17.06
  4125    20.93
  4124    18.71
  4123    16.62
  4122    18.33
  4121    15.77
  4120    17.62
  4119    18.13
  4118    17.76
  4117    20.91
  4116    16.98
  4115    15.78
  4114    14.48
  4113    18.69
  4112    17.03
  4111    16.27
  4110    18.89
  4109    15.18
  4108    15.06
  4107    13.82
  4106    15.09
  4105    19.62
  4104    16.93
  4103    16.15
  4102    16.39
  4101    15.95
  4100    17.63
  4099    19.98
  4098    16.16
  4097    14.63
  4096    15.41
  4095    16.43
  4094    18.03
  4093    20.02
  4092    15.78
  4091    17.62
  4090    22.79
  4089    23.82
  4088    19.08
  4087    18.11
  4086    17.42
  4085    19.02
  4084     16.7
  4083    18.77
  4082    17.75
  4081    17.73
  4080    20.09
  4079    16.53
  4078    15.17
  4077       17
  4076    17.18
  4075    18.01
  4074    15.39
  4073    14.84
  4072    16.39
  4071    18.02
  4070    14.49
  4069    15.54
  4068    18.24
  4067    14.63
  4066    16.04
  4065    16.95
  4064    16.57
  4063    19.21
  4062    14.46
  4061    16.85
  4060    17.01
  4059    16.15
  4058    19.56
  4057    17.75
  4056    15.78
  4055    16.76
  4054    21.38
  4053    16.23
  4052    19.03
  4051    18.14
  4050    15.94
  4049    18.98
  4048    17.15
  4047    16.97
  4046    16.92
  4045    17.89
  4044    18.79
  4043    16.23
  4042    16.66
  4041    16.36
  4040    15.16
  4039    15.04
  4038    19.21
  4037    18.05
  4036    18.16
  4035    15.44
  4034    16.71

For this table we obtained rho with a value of 11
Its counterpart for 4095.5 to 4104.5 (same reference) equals -5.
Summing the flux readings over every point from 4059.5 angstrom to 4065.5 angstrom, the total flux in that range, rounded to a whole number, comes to 101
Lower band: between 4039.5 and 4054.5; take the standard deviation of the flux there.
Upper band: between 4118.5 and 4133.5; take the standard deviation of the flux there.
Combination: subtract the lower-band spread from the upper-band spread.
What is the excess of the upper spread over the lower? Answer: -0.13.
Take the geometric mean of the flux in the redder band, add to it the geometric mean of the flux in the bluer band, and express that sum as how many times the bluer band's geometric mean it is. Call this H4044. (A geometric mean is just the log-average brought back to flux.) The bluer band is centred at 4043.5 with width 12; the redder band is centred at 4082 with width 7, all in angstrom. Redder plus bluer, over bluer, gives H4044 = 2.06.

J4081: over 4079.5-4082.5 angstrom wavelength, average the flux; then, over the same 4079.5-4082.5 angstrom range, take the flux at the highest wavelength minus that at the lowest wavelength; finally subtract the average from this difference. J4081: -20.9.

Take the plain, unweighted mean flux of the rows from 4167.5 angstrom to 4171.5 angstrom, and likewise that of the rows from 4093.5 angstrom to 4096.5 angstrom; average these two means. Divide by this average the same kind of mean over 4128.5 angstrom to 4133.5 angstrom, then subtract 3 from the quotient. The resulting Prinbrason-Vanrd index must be -1.97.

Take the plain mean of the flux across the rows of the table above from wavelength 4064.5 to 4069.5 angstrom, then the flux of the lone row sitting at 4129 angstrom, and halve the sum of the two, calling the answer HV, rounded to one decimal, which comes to 17.4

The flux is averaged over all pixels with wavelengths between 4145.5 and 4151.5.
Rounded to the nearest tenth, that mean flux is 15.9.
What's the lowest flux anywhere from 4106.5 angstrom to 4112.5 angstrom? 13.82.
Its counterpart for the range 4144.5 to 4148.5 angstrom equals 12.33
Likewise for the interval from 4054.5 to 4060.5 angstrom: 15.78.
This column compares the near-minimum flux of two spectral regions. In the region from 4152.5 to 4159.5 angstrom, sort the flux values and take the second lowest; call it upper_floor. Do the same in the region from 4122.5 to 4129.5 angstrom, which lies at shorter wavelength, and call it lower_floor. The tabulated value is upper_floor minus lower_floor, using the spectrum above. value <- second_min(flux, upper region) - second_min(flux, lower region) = -1.3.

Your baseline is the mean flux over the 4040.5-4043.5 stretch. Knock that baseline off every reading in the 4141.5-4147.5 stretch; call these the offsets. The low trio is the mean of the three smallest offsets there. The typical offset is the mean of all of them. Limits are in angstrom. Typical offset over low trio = 2.45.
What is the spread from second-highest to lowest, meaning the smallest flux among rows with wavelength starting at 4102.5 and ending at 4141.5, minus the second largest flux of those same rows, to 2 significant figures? -7.1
